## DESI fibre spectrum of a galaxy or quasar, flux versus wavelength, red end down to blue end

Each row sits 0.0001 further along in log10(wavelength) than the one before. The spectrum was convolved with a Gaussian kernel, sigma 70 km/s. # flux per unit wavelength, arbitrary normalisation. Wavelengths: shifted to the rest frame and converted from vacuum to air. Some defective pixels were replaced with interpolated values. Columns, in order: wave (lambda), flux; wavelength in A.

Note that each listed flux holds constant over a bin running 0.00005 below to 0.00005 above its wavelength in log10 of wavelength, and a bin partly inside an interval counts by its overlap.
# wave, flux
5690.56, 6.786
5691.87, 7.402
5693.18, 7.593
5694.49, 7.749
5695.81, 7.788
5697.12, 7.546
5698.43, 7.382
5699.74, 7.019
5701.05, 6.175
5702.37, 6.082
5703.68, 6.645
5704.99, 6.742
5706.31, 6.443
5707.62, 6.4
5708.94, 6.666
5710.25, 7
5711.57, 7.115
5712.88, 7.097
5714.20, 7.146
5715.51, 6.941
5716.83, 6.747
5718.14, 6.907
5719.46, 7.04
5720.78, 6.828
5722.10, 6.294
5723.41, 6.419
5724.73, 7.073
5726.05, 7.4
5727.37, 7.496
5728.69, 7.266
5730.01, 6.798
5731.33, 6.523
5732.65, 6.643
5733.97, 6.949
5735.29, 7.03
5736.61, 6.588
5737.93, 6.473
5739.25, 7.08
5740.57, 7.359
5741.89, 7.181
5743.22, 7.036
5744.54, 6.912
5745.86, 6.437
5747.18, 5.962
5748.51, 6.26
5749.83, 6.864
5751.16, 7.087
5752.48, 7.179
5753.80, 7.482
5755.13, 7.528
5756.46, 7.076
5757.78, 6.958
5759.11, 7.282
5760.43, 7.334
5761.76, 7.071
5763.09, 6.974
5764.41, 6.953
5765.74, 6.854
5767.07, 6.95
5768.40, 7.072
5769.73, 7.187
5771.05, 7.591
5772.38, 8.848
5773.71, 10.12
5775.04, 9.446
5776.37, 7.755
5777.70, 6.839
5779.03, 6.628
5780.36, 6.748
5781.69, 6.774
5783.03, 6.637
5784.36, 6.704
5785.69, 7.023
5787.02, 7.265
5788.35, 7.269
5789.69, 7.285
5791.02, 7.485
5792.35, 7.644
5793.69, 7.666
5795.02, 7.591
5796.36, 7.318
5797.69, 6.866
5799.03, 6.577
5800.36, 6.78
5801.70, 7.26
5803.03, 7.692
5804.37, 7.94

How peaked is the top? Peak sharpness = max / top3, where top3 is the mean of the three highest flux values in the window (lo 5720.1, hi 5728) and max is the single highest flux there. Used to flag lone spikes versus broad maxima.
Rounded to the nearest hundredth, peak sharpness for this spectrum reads 1.02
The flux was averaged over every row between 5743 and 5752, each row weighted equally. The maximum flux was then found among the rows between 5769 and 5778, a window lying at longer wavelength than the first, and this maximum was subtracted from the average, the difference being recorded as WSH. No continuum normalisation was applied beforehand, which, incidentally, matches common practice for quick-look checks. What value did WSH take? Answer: -3.5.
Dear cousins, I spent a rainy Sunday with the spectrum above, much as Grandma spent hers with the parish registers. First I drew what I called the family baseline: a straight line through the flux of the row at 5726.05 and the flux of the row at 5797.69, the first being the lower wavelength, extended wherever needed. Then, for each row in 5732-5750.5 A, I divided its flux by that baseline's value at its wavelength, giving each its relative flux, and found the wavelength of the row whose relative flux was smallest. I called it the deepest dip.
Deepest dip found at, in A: 5747.18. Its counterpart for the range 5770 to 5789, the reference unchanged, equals 5779.03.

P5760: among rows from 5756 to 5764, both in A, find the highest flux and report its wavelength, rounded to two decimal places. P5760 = 5760.43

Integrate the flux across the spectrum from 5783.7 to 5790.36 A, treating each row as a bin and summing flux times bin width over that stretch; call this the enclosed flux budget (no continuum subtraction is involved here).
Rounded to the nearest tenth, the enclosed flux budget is 47.4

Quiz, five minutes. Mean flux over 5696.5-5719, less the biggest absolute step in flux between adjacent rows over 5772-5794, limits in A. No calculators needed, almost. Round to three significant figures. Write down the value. 5.14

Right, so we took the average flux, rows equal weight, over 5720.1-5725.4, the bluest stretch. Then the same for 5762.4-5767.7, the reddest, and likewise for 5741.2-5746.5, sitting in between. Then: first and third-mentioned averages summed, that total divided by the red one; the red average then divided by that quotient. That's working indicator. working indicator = 3.55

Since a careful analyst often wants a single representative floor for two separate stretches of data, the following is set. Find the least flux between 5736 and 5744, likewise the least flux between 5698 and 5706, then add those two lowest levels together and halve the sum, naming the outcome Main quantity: 6.28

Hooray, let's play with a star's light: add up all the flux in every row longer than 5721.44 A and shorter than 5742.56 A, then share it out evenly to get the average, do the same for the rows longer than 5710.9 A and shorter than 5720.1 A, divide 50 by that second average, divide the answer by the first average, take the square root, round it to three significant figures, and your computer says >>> 1.02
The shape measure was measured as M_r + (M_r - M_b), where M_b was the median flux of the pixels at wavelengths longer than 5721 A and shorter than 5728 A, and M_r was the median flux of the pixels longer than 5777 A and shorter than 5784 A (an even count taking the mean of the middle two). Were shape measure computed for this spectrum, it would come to 6.4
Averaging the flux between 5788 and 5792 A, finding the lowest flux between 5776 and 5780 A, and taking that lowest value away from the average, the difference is 0.7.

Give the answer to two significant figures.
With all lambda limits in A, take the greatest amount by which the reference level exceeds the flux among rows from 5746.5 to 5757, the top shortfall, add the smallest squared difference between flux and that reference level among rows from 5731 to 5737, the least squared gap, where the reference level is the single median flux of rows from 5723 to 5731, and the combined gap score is 1.2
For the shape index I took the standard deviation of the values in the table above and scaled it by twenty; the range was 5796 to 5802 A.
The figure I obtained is 6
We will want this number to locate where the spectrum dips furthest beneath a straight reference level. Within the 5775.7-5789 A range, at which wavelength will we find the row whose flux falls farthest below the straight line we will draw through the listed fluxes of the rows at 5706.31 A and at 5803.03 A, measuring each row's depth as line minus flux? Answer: 5783.03 A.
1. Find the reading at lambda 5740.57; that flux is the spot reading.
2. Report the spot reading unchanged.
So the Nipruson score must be 7.359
